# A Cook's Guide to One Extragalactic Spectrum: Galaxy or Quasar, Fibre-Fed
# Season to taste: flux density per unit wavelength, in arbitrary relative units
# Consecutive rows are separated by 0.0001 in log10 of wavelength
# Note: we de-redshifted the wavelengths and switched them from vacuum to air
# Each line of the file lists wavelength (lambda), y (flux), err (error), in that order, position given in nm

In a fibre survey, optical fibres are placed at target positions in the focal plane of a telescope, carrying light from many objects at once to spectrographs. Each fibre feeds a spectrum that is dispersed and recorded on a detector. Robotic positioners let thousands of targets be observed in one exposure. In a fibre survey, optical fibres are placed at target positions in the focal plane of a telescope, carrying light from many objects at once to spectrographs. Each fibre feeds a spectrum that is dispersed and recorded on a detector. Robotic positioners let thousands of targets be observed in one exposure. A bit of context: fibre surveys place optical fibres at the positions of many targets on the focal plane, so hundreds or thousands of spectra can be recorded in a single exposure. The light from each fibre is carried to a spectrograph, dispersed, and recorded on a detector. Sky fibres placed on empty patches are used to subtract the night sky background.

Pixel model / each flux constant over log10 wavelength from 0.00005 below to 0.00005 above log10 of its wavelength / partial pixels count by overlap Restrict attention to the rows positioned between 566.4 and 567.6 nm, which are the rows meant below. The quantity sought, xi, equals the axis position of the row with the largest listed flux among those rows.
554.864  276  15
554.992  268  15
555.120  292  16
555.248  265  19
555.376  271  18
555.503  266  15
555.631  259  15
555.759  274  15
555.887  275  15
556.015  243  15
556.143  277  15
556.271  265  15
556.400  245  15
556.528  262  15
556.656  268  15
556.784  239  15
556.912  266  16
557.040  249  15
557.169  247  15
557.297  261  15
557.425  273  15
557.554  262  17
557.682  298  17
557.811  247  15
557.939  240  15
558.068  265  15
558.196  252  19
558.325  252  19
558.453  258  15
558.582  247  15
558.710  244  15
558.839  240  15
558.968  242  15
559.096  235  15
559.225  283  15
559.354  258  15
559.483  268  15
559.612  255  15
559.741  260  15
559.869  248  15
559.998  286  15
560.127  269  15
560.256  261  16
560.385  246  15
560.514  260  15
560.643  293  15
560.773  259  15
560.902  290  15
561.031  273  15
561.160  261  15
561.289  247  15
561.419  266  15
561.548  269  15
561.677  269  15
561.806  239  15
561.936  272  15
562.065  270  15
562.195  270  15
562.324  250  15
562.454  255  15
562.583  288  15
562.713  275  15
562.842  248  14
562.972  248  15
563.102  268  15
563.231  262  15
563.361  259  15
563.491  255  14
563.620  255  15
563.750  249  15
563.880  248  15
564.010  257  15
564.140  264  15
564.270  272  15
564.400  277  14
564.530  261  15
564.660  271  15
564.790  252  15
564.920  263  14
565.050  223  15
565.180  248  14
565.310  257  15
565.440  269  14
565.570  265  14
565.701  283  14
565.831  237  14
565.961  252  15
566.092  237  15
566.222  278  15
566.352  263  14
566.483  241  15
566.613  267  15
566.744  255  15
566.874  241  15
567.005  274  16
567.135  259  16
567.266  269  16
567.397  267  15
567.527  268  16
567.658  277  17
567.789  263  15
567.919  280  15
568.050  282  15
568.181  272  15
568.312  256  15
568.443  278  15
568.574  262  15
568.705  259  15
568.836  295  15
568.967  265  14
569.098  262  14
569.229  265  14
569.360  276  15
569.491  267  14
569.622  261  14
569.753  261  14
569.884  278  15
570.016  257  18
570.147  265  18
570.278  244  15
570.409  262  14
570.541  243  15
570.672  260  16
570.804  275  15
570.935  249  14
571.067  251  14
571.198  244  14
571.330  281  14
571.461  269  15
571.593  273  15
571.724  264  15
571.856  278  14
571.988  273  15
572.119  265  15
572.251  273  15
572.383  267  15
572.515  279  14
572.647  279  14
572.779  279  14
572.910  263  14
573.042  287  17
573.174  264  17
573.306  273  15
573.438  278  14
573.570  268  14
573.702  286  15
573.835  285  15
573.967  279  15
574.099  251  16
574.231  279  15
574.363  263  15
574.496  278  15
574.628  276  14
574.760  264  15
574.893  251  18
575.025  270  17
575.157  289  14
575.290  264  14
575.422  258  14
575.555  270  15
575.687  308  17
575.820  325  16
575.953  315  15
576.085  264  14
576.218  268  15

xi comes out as 567.005 nm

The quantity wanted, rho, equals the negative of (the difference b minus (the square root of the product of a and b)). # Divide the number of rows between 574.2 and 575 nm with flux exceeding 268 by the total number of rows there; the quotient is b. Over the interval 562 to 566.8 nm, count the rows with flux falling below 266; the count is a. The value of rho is 3.0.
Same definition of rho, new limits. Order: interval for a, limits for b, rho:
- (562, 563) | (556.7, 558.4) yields 0.6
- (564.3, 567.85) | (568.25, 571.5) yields 1.8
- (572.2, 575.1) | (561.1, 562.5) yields 1.2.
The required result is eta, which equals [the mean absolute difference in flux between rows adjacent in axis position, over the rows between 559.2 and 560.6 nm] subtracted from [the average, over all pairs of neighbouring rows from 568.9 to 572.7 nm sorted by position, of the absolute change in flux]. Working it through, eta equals -4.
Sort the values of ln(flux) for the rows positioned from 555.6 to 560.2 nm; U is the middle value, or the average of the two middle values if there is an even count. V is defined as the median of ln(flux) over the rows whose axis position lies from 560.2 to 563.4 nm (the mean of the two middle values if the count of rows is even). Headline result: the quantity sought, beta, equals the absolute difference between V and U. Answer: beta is 0.013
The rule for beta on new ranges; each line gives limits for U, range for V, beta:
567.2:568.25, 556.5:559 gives 0.071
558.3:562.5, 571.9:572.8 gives 0.049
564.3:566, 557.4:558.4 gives 0.016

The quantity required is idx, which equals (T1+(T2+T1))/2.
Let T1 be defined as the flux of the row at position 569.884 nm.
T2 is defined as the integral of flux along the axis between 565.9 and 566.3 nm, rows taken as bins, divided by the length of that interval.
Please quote 406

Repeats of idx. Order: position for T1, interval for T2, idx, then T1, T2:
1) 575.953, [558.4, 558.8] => 439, 315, 249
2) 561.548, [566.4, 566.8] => 396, 269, 254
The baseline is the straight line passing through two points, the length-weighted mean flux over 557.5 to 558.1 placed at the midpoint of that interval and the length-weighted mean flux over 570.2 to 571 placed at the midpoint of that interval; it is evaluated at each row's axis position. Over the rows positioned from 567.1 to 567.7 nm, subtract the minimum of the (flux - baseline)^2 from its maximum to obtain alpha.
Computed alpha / 389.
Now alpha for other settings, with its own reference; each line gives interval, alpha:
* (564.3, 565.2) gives 1257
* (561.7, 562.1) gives 348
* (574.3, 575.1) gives 580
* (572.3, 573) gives 523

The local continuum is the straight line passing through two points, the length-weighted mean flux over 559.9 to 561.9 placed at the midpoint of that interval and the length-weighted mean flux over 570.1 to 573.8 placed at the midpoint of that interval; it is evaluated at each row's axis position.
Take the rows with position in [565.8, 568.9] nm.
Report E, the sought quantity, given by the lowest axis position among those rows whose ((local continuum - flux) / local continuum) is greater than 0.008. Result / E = 565.831 nm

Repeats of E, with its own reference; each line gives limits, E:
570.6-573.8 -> 570.672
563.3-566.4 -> 563.361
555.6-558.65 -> 555.631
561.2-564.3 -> 561.289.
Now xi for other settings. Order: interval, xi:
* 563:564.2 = 563.102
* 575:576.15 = 575.820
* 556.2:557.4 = 556.656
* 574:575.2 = 575.157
